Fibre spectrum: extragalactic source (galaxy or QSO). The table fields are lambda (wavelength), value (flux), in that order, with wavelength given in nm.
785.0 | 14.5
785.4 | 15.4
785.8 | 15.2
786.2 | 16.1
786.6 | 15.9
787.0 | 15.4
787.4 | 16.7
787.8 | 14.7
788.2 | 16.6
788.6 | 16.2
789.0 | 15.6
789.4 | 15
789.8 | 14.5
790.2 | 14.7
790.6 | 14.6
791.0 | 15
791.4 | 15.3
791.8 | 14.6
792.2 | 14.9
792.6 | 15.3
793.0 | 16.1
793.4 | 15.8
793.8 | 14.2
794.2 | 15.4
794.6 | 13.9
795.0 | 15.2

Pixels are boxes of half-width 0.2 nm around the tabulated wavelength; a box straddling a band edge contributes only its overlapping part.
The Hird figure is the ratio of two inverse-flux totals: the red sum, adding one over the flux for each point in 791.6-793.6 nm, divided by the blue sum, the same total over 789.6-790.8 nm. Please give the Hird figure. 1.6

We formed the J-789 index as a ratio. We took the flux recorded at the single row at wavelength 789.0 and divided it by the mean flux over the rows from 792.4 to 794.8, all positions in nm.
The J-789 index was 1.03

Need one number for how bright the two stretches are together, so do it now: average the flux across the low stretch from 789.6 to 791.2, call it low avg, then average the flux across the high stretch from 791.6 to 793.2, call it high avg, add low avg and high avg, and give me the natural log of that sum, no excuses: 3.40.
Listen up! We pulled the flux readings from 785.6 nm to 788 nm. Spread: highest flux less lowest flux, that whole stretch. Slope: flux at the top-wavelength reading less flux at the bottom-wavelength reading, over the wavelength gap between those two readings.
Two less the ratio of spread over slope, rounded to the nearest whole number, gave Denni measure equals 10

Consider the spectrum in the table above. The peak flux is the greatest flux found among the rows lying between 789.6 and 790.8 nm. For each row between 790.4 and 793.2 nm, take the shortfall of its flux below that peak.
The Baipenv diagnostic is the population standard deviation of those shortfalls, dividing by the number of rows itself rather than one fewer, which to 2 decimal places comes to 0.48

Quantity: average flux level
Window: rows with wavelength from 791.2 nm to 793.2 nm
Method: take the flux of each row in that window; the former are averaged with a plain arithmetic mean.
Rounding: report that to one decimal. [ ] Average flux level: 15.2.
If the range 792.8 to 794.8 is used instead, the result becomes 15.1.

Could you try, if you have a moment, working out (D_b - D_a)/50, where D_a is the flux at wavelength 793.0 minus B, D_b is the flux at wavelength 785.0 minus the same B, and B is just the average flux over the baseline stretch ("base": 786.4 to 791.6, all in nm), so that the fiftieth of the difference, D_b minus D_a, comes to -0.03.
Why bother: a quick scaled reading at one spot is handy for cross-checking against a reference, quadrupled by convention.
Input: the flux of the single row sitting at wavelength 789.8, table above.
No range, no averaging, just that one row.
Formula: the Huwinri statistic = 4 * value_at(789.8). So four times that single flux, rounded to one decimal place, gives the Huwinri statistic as 58.0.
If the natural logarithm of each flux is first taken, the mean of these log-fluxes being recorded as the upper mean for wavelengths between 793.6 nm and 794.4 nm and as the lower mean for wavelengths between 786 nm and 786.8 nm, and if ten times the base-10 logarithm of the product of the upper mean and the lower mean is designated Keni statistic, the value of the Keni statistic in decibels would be 8.73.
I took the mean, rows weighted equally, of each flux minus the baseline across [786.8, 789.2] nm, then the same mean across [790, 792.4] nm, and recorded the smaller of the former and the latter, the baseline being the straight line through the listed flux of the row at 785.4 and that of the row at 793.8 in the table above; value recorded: 0.28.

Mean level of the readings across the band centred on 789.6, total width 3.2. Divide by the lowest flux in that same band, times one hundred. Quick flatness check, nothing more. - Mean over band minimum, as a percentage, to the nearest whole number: 105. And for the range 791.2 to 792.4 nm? 102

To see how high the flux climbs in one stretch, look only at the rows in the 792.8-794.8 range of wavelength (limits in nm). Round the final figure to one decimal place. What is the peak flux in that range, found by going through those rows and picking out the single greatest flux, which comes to 16.1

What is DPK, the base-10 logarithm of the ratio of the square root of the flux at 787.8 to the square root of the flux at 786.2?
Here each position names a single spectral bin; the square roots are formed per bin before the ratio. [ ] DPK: -0.020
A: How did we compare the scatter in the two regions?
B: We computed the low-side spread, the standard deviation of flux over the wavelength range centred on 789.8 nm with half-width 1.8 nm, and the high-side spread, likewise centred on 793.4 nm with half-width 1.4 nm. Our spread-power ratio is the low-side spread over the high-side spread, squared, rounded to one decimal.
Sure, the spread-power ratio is 0.8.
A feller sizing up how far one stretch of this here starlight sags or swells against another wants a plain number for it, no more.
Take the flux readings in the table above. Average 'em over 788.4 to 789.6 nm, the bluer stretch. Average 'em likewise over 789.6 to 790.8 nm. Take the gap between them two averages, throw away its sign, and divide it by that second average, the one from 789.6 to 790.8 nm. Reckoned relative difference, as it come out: 0.07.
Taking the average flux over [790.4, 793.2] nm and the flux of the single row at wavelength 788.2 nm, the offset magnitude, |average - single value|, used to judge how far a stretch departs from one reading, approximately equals 1.5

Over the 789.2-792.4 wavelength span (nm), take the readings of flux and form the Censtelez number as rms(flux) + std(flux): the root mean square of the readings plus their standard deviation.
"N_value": 15.1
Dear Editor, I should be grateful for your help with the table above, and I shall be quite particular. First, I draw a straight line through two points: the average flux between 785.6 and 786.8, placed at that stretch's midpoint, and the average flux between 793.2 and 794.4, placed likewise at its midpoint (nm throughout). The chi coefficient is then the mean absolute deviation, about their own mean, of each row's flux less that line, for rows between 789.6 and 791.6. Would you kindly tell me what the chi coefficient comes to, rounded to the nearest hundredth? 0.30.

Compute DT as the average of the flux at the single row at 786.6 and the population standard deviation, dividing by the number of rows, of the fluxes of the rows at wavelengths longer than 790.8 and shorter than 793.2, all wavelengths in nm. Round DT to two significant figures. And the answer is 8.2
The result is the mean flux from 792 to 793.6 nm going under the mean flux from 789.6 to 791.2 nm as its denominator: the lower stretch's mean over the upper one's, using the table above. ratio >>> 0.95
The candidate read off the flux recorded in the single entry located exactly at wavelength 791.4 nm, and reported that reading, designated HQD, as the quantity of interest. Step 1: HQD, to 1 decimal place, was 15.3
